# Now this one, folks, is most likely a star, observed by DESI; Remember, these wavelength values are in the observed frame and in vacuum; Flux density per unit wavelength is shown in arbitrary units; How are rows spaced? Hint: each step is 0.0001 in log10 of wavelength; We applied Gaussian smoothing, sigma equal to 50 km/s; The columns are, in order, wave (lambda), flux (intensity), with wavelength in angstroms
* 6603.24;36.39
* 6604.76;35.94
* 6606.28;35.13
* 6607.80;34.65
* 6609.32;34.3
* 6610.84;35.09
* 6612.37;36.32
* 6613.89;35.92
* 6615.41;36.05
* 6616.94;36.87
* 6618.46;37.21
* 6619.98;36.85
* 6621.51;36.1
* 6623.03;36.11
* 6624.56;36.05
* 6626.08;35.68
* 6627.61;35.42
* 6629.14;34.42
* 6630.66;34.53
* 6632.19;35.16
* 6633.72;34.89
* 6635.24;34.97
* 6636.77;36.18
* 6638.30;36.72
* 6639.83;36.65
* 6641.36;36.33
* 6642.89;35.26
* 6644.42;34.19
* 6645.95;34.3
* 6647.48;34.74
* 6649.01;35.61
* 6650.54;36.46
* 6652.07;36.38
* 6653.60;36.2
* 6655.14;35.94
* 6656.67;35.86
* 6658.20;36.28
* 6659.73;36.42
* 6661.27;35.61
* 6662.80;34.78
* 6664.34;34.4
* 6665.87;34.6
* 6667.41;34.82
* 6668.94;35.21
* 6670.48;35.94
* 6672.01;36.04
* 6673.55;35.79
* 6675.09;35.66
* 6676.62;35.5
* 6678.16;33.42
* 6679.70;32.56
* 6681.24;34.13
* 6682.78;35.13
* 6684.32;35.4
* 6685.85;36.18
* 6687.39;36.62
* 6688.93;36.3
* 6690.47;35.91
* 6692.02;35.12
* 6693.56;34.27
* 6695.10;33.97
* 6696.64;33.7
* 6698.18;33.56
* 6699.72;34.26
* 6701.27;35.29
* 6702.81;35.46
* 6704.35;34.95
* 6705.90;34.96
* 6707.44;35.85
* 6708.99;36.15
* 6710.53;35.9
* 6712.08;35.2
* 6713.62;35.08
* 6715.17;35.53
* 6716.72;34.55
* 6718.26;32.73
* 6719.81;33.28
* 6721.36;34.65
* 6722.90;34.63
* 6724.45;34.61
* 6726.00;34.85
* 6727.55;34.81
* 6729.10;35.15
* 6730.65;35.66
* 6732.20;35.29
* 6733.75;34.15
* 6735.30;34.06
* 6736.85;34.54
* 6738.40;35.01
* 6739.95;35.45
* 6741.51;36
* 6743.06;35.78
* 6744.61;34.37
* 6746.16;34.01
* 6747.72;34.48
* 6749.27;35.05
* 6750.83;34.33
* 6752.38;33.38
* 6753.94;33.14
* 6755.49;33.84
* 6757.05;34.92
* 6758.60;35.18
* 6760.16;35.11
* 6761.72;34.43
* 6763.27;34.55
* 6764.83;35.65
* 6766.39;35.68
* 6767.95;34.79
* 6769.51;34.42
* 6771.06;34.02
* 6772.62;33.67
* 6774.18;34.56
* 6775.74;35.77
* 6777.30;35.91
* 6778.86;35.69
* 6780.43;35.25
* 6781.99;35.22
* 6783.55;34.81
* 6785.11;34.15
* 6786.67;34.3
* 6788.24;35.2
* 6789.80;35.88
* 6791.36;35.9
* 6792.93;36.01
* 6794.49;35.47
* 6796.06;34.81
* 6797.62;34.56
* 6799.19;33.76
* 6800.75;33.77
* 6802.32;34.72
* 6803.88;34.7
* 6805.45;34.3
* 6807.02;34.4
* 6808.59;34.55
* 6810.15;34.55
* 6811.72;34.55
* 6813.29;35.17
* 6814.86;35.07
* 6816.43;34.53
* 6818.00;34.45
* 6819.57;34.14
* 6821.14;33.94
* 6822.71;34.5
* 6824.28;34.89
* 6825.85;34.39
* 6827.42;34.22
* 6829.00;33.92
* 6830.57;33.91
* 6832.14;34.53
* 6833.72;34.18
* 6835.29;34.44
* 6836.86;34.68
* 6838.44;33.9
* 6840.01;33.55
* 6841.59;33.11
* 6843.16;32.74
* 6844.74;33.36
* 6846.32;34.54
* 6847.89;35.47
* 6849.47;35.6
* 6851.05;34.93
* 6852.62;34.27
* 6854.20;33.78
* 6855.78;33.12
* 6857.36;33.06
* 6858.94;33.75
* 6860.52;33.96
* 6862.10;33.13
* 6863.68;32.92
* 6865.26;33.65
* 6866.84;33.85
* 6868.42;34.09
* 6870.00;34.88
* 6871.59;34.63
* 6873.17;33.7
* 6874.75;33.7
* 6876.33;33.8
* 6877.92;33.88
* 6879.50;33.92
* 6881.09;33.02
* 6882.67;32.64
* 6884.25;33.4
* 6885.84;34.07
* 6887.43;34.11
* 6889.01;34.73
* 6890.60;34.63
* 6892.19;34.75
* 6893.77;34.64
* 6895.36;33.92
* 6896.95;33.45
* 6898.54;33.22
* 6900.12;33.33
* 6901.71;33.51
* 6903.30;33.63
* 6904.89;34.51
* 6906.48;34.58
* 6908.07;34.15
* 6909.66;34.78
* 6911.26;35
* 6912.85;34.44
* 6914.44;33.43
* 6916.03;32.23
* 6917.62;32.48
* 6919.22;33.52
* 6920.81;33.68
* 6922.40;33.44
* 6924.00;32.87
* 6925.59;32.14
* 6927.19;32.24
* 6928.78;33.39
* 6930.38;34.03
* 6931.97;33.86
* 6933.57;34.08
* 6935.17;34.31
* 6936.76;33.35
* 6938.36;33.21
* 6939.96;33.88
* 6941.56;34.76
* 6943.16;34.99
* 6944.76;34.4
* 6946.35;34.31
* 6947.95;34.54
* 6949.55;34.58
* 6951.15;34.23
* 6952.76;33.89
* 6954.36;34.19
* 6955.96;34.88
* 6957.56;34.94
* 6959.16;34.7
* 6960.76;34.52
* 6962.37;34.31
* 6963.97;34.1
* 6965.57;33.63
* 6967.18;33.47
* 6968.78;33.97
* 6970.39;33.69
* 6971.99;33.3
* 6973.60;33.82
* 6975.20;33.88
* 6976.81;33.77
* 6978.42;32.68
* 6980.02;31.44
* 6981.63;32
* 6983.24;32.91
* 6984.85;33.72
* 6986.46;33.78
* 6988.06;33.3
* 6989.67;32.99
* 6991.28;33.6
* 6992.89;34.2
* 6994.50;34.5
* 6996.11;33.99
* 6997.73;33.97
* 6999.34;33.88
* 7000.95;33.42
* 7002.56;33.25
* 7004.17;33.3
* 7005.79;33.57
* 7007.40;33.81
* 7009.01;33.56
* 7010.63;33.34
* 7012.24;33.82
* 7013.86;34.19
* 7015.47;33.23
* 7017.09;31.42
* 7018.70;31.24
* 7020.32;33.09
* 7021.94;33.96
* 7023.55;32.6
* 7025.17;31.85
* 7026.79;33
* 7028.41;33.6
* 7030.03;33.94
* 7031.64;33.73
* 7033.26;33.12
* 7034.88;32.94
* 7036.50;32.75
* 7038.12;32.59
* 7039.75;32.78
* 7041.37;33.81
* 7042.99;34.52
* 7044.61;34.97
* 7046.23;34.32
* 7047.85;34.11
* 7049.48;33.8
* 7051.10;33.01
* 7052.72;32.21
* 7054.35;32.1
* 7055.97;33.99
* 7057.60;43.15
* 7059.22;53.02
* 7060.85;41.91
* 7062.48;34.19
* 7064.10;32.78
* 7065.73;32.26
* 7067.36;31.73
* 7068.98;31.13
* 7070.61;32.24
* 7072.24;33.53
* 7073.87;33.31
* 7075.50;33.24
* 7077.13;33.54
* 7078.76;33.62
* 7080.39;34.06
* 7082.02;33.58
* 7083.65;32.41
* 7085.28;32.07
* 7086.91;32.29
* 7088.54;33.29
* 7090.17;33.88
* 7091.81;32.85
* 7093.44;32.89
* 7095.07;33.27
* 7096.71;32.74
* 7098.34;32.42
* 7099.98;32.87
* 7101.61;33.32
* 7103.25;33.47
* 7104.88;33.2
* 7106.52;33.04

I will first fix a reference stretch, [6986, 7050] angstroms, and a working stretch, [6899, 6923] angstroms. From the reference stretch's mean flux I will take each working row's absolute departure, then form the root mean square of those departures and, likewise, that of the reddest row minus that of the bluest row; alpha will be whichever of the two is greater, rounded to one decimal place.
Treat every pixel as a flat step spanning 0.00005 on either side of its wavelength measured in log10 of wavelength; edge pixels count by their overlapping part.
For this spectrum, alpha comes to 0.8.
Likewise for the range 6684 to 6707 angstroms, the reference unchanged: 1.9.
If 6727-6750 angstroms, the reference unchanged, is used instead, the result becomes 1.6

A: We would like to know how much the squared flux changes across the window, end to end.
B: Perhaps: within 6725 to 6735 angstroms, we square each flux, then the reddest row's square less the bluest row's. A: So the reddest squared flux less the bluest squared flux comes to -48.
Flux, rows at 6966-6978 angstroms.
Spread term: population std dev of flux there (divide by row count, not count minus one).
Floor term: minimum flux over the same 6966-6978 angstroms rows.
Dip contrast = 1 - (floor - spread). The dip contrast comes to -32.1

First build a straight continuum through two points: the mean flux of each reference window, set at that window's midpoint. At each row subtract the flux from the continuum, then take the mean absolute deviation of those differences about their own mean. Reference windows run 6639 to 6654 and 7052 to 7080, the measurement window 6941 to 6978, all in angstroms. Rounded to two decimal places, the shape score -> 0.39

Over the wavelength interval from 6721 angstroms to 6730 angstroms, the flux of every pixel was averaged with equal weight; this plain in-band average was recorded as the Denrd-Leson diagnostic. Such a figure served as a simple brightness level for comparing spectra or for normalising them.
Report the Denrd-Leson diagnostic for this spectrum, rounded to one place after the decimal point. 34.8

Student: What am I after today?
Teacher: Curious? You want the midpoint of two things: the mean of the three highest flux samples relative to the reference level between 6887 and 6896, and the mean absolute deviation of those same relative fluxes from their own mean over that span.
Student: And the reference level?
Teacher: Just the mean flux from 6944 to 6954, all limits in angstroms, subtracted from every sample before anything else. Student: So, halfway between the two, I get 0.34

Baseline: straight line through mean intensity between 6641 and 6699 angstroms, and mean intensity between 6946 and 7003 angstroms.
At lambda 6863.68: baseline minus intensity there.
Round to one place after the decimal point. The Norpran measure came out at 1.4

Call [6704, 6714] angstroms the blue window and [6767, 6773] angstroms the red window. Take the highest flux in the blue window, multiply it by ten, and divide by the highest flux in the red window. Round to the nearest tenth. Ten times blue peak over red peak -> 10.4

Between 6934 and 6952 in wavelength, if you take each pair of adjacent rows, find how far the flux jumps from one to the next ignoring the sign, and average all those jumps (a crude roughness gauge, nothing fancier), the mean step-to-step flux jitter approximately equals 0.42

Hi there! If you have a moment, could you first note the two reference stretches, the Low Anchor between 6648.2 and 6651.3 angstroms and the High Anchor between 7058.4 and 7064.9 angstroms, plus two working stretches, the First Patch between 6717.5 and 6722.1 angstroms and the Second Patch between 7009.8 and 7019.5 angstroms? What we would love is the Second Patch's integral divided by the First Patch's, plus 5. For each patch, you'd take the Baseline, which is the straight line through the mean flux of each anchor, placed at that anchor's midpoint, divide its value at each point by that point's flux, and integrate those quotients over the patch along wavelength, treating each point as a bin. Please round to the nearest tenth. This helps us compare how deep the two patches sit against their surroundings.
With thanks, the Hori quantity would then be 7.3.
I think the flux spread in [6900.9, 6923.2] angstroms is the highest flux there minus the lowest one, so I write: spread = 2.8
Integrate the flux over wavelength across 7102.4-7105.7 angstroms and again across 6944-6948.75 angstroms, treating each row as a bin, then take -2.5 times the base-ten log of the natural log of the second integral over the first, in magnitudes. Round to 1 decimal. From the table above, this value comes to 1.0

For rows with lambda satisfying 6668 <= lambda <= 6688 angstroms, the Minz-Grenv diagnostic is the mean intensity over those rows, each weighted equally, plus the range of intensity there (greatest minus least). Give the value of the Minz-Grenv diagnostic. 39.3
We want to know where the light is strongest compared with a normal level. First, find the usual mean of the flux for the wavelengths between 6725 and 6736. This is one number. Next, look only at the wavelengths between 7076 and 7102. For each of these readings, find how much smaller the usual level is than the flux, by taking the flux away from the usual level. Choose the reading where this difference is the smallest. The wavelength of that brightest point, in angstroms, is 7080.39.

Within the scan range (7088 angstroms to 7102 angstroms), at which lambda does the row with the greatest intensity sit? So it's 7090.17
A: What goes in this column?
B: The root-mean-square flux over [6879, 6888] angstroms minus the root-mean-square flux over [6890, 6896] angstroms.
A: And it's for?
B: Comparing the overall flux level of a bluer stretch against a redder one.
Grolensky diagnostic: -1.0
